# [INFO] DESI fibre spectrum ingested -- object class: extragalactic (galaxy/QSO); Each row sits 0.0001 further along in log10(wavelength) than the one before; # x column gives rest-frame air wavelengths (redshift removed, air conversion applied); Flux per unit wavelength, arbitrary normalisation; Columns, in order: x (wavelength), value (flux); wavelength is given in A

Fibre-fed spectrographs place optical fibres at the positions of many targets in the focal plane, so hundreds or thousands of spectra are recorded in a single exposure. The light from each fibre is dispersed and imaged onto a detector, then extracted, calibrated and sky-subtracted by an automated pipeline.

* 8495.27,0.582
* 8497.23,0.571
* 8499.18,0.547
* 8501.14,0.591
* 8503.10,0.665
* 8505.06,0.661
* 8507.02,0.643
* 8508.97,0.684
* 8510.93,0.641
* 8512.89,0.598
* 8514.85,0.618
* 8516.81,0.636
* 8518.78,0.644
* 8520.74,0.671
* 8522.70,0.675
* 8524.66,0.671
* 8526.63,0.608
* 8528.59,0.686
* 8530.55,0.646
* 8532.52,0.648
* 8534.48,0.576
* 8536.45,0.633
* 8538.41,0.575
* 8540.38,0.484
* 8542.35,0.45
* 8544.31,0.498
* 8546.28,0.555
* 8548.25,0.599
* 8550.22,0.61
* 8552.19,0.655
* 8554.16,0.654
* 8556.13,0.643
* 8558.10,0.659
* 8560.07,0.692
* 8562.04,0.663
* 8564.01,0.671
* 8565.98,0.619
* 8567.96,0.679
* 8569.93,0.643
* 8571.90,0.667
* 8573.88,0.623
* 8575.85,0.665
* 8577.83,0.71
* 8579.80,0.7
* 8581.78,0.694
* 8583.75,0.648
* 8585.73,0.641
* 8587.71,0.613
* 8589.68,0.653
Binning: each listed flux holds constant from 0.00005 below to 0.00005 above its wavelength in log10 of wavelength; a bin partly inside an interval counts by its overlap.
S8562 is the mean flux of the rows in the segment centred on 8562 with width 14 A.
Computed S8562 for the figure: 0.661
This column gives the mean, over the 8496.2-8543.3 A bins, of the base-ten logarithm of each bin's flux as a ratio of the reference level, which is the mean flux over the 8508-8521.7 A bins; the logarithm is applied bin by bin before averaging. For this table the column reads -0.019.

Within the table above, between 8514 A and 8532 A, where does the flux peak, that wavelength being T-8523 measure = 8528.59 A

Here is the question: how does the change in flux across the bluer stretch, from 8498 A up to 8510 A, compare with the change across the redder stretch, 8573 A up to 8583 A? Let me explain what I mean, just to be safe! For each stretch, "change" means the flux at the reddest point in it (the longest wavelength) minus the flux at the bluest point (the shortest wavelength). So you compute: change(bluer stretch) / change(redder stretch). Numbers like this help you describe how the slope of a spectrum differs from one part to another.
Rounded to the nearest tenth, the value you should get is 1.9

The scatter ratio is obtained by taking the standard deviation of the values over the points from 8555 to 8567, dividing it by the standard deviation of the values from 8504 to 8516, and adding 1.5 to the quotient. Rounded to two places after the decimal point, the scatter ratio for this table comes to 2.32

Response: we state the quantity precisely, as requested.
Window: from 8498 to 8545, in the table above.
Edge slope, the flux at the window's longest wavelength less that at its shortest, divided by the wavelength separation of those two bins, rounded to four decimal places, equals -0.0011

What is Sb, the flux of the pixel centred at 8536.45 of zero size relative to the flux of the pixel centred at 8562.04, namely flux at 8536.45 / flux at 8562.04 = 0.95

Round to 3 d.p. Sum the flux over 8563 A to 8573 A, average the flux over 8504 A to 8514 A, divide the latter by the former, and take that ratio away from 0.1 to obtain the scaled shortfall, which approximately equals -0.097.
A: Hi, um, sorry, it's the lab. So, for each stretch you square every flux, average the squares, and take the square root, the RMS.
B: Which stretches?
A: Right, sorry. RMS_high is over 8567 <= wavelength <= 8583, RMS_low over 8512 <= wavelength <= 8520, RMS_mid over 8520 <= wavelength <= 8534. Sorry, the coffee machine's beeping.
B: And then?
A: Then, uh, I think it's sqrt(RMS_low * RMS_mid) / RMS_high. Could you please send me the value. 0.95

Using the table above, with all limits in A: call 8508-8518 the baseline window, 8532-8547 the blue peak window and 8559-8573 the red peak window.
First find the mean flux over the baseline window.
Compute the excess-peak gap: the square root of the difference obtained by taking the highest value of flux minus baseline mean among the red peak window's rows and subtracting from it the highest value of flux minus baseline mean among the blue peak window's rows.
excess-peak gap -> 0.210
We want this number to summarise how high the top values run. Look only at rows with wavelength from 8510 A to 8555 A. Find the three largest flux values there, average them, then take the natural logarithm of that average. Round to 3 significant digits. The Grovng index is -0.390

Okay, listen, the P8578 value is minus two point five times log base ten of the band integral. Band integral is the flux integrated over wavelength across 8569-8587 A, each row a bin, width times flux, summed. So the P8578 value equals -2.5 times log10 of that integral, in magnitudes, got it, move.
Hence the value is -2.7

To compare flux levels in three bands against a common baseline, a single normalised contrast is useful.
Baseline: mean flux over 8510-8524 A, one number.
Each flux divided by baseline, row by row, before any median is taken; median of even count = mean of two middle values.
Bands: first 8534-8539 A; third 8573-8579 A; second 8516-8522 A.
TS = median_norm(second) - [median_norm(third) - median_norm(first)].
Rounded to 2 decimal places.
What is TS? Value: 0.87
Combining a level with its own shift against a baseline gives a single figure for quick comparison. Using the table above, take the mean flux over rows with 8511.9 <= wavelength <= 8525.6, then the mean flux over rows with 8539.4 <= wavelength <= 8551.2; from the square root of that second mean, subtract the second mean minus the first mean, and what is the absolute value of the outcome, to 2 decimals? 0.84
